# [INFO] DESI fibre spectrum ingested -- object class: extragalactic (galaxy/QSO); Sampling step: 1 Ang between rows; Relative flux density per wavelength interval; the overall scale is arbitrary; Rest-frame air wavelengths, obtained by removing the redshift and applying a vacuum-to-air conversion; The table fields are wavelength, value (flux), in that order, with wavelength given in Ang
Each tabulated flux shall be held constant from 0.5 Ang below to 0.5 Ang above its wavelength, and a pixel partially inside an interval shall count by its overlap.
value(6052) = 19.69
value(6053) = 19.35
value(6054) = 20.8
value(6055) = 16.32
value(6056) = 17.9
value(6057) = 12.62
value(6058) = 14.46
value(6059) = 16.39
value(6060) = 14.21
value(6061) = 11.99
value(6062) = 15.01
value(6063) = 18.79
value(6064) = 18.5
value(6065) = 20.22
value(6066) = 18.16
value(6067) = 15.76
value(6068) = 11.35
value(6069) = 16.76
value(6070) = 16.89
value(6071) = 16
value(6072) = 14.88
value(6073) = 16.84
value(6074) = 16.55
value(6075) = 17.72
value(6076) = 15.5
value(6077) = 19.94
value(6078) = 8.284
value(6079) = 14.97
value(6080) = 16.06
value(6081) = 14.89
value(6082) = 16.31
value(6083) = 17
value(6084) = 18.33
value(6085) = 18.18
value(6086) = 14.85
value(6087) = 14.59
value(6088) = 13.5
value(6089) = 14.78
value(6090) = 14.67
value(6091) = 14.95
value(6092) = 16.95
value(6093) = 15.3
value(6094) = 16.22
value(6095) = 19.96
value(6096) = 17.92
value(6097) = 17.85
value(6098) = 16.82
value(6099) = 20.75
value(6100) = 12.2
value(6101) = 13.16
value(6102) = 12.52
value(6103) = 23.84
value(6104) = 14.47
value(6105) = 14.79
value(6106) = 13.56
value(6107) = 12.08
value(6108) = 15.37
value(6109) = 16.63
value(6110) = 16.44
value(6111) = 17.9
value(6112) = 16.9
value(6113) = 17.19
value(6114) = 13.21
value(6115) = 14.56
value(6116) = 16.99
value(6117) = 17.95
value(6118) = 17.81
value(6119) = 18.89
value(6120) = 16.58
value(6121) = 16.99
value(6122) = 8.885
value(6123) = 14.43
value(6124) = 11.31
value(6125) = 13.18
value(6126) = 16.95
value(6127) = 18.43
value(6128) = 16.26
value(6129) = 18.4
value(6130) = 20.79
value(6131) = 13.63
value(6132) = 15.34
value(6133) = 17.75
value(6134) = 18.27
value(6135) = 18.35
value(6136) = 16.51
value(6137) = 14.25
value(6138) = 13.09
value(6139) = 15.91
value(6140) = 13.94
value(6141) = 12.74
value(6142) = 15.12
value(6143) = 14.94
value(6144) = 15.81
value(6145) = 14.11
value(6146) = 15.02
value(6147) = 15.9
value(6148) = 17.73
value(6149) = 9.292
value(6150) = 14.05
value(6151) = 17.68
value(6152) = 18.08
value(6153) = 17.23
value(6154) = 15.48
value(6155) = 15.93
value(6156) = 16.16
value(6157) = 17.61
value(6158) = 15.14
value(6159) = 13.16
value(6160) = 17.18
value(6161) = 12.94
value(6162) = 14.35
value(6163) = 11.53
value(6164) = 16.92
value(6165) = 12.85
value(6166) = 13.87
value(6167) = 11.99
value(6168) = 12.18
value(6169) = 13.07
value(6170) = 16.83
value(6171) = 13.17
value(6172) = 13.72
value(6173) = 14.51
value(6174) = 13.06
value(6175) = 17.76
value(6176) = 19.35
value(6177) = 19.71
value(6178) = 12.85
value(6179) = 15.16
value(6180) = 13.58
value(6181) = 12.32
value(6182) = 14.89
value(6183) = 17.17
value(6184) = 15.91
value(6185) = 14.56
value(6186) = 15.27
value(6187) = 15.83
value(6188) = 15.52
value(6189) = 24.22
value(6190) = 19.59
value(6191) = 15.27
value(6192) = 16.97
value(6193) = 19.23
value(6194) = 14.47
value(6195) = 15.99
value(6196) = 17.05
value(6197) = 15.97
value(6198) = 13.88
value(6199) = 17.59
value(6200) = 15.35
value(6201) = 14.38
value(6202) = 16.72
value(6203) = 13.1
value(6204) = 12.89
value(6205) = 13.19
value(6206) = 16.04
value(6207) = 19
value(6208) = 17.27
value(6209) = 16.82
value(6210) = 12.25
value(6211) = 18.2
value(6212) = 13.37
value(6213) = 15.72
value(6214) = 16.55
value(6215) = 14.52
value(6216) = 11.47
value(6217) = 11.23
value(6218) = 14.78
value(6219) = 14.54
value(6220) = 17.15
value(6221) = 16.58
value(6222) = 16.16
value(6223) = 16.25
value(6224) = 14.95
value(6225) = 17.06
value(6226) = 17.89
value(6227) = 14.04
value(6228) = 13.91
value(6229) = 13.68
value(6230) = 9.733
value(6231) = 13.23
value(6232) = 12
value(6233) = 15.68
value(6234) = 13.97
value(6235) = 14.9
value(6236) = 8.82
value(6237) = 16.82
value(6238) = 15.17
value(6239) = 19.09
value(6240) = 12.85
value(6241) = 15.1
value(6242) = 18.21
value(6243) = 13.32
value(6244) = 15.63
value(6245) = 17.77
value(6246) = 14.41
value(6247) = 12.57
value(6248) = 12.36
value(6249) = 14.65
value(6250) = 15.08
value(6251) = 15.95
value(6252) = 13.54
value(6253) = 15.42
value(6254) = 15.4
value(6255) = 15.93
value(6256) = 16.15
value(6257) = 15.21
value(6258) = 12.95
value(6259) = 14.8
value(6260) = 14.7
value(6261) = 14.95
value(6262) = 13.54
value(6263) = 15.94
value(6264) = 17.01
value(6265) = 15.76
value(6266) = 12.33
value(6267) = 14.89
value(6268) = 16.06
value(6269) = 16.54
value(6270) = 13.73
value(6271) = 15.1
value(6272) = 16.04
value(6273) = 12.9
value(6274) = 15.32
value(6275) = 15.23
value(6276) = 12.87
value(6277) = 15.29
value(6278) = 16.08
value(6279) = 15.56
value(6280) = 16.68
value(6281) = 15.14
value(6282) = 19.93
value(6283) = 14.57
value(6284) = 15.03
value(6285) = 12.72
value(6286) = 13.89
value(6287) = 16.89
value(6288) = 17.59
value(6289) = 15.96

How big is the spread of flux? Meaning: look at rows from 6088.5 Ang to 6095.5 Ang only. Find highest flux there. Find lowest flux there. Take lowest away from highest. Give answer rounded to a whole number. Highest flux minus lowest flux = 5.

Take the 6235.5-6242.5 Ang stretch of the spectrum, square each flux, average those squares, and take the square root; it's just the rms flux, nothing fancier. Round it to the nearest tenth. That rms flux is 15.5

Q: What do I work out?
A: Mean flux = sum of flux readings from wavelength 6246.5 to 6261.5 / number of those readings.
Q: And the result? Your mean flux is 14.6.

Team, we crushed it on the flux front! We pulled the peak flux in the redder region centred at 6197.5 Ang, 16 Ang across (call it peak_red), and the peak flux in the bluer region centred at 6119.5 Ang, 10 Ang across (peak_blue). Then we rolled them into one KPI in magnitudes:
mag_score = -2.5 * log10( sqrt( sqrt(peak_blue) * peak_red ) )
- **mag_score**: -2.41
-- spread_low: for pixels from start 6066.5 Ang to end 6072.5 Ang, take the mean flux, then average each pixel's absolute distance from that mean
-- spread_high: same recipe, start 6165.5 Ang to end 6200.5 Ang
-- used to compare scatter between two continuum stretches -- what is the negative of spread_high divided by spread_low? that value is -1.4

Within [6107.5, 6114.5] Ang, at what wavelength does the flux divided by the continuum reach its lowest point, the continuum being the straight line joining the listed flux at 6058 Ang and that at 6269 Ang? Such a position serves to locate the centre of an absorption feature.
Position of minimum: 6114 Ang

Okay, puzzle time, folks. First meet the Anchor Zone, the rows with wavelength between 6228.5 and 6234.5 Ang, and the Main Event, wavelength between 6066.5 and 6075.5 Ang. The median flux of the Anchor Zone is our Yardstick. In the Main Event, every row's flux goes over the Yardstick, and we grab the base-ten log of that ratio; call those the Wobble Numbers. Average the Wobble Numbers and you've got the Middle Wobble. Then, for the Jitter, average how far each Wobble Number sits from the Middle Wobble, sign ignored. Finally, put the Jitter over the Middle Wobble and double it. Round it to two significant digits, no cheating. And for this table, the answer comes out 1.1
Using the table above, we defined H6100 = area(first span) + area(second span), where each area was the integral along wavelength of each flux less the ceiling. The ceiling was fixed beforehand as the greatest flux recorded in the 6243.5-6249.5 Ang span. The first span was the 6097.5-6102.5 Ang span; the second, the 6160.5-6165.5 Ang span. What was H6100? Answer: -34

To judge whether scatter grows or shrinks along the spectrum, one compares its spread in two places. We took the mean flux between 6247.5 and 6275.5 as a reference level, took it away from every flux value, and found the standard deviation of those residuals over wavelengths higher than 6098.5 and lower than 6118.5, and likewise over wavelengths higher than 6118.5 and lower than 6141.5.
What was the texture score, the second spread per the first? 0.9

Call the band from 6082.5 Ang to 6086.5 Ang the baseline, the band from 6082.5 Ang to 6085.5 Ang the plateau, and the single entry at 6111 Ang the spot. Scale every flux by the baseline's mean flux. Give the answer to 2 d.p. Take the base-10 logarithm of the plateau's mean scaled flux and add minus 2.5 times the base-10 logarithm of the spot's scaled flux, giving -0.03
